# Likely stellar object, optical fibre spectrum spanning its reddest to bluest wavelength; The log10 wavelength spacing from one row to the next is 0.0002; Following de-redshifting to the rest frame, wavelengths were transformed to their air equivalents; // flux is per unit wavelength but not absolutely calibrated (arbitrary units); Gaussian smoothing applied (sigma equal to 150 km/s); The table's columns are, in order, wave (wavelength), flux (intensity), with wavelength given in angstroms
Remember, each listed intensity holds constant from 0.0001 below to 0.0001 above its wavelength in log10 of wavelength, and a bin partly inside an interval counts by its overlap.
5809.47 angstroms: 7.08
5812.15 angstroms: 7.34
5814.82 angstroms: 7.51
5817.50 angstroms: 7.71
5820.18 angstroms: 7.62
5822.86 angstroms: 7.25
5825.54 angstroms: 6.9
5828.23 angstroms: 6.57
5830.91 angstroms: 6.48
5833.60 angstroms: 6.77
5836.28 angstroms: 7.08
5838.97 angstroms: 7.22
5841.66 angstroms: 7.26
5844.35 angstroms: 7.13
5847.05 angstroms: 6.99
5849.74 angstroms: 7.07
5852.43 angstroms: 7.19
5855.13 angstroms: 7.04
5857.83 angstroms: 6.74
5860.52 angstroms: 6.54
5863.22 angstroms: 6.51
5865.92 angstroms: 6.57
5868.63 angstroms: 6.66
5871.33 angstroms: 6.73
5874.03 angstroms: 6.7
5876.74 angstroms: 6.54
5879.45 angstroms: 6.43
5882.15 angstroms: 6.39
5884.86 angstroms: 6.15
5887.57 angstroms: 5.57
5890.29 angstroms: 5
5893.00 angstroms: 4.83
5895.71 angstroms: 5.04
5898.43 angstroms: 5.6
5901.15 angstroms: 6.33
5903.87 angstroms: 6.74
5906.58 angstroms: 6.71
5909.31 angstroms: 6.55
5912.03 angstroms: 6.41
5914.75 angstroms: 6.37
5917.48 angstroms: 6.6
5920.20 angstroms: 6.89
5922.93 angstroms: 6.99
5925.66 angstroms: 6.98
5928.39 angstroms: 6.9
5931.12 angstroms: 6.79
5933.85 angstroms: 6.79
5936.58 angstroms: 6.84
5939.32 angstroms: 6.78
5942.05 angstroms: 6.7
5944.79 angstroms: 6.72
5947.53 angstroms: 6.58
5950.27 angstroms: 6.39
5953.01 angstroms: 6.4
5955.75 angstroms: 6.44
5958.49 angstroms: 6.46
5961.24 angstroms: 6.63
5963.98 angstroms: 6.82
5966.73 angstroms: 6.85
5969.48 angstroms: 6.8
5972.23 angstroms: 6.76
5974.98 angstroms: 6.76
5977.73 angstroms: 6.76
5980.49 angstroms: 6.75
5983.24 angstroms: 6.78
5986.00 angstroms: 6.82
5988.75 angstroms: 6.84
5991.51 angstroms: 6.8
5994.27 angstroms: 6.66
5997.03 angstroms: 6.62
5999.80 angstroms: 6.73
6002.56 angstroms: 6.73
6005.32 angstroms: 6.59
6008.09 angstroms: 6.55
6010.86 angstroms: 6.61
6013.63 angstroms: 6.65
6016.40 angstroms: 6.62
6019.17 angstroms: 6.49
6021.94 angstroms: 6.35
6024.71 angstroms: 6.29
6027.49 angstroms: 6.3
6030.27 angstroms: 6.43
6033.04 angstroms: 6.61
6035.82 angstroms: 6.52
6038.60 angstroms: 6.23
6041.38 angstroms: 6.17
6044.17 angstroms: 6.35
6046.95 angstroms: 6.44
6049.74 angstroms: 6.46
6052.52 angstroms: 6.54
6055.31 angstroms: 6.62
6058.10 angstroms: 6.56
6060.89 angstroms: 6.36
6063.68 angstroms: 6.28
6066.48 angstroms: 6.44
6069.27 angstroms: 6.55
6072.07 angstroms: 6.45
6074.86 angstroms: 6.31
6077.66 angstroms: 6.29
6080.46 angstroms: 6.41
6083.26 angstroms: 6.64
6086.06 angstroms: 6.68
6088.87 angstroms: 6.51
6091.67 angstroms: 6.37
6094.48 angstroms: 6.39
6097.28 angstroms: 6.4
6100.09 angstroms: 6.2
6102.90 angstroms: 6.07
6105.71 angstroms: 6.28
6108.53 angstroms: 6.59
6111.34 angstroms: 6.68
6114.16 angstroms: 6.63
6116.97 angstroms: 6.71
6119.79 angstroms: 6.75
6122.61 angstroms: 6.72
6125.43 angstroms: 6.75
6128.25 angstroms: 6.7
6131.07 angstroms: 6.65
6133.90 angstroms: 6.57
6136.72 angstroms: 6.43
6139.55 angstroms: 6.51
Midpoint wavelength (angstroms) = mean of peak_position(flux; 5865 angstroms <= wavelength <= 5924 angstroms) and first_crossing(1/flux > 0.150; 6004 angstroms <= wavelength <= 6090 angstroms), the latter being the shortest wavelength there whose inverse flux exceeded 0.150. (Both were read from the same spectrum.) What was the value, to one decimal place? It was 5964.1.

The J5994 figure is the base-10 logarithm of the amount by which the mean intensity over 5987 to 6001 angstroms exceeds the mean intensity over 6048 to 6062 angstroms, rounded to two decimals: -0.65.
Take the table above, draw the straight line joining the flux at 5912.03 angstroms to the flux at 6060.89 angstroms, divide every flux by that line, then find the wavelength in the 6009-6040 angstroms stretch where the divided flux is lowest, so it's 6038.60 angstroms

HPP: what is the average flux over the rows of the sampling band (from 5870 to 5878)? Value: 6.66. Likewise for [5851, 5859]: 6.99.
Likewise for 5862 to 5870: 6.58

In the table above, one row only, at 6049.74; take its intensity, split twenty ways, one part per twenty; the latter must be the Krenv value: 0.323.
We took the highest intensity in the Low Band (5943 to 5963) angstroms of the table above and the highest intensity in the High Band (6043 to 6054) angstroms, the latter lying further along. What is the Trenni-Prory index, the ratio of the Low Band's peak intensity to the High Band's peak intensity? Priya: 1.03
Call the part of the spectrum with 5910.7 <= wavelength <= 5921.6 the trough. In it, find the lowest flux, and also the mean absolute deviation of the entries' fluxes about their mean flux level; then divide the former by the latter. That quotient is 36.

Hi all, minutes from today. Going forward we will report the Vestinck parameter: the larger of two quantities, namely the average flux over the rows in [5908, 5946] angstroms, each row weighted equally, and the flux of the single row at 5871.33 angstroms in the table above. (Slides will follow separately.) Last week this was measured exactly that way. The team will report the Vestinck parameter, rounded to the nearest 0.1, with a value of 6.7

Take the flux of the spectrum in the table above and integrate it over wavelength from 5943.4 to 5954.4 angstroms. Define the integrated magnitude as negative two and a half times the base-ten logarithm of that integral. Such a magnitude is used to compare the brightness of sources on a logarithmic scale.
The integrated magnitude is -4.64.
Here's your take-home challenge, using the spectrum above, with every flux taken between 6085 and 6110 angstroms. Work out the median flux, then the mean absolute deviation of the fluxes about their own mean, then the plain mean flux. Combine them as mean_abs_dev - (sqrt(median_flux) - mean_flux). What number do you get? 4.00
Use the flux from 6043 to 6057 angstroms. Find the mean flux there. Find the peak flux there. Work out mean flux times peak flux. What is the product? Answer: 43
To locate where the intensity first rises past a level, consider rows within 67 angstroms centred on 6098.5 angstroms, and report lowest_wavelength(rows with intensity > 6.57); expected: 6083.26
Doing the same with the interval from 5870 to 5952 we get 5871.33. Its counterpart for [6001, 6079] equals 6002.56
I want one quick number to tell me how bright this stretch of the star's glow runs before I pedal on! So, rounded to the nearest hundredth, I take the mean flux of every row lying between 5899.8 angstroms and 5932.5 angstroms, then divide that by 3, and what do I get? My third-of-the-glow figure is 2.23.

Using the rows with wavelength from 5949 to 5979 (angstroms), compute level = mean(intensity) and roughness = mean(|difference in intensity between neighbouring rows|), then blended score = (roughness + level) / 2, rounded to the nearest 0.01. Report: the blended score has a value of 3.35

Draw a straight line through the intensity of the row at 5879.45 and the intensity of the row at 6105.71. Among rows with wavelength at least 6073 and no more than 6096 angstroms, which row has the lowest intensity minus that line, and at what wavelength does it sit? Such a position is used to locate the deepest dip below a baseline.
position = 6077.66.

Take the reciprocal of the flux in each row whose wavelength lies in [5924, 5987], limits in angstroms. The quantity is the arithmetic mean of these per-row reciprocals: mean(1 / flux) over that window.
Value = 0.149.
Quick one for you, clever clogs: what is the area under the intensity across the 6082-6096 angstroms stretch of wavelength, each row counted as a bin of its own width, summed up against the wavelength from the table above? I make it 91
